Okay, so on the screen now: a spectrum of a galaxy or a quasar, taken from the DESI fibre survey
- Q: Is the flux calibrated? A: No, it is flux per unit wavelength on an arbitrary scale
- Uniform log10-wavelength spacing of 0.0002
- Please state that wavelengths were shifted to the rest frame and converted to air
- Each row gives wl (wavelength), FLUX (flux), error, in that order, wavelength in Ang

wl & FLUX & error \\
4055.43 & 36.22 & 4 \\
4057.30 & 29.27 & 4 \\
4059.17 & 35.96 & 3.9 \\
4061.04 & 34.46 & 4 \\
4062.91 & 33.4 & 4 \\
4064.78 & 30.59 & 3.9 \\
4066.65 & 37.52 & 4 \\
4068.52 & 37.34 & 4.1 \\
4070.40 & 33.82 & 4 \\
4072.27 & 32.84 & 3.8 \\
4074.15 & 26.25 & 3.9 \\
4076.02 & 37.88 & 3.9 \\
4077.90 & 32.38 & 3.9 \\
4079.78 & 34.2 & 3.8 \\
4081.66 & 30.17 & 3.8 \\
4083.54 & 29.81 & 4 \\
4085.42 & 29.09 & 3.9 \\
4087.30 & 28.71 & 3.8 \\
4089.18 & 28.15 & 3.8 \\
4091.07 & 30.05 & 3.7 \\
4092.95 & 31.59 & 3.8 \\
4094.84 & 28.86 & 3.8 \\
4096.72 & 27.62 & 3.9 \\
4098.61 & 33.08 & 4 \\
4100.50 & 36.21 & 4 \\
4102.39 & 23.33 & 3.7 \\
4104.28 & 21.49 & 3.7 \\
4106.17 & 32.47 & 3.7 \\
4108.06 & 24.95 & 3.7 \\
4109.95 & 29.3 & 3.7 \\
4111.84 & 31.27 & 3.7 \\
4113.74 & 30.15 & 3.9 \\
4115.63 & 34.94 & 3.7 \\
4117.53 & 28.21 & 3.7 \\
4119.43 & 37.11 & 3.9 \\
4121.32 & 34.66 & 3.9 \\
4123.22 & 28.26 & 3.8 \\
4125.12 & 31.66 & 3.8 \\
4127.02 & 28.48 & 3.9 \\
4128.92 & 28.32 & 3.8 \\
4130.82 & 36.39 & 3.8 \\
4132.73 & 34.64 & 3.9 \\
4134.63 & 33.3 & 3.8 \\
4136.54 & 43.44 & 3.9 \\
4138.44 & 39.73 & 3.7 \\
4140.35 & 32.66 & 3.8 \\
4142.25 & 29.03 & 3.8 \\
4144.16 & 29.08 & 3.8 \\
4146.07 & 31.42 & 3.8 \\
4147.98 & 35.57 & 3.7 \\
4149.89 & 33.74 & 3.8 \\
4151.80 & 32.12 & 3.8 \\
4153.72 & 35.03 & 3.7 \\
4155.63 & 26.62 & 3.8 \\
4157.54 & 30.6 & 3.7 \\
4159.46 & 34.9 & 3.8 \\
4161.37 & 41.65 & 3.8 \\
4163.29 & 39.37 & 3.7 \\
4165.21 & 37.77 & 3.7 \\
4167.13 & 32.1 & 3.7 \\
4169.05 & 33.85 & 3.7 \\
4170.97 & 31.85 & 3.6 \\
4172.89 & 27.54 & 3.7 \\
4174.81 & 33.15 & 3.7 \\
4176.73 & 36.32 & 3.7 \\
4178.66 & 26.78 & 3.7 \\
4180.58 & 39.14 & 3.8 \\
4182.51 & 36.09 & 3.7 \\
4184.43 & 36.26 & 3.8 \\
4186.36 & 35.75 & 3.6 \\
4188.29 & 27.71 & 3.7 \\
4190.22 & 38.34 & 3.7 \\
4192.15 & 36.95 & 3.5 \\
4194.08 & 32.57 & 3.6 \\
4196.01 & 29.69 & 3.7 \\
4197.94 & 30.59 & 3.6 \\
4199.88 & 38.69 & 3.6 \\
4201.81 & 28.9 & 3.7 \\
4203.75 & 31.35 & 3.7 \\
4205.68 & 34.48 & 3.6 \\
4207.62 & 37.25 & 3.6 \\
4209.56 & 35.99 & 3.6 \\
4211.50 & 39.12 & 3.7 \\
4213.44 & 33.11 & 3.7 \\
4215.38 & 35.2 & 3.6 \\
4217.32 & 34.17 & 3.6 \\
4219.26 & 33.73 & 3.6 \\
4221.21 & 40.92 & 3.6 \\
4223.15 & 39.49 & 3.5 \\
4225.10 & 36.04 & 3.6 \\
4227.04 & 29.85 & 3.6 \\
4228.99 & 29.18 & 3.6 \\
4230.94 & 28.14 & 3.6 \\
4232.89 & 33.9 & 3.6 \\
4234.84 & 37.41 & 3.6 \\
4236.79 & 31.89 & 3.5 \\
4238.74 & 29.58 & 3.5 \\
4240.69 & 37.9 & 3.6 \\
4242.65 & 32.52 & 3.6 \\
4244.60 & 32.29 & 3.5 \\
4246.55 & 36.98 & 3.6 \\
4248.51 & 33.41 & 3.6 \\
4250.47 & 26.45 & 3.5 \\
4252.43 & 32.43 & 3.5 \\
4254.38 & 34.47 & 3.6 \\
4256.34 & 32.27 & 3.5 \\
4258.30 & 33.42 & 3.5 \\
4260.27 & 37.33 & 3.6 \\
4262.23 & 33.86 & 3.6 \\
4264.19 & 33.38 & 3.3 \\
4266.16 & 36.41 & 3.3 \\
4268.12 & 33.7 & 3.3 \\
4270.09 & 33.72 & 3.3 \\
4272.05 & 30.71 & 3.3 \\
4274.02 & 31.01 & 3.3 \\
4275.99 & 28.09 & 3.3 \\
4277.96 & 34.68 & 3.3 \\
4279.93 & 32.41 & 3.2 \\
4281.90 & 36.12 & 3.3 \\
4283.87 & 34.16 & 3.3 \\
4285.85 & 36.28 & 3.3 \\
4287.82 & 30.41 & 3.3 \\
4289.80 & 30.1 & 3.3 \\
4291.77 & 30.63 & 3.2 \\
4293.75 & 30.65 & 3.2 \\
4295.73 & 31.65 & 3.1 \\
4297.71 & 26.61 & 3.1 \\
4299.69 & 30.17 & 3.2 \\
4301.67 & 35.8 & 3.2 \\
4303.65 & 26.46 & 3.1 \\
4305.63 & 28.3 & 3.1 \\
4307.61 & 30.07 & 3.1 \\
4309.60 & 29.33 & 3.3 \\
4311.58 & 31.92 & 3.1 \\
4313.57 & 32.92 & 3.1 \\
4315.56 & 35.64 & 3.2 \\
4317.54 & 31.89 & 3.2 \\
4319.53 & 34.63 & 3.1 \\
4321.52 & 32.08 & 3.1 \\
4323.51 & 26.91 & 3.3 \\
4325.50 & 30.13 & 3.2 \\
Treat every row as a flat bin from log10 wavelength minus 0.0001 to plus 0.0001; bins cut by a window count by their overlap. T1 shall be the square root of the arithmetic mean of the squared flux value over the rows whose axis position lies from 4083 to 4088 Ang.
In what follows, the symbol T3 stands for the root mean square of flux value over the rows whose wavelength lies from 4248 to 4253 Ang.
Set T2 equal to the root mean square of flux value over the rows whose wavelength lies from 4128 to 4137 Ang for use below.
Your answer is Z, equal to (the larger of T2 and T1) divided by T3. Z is 1.15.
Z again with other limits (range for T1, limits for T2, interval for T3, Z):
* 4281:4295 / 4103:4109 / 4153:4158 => 1.06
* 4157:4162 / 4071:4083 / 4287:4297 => 1.17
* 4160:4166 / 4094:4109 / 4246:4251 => 1.22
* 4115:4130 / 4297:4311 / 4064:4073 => 0.92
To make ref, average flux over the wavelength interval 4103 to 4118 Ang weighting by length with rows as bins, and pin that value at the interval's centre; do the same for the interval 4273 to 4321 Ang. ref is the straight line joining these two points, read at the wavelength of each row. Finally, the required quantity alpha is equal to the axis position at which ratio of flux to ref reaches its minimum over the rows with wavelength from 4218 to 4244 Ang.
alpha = 4230.94 Ang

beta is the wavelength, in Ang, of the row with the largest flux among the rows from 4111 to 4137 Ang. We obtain 4136.54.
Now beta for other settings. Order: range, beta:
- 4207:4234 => 4221.21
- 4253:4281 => 4260.27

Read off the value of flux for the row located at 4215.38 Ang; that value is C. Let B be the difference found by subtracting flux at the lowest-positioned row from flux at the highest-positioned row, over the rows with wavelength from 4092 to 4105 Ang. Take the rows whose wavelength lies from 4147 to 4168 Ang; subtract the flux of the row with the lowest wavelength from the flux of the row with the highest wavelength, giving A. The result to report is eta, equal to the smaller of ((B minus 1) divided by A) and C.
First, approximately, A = -3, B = -10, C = 35.2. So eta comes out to 3.2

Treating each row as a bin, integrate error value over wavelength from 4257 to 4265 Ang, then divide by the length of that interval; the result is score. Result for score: 3.5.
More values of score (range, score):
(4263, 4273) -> 3.3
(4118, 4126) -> 3.8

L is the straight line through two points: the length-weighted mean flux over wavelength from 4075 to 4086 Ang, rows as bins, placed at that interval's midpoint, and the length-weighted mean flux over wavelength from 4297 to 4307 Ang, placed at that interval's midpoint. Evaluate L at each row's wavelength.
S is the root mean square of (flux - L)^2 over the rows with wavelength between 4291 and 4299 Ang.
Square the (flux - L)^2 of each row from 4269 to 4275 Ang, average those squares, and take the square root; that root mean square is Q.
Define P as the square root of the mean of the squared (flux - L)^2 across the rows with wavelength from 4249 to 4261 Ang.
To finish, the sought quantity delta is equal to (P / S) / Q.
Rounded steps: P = 24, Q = 8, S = 5.0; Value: 0.59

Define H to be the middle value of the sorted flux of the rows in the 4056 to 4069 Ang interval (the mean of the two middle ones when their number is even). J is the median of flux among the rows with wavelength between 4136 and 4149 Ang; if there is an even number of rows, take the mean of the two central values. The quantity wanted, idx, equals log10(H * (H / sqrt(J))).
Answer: 2.32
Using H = 34.5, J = 32.7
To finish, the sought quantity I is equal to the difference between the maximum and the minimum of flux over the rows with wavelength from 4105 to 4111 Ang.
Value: 8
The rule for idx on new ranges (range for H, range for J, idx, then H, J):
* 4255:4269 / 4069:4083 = 2.30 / 33.7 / 32.8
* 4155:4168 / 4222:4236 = 2.32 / 34.9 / 33.9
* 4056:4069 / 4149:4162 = 2.31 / 34.5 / 33.7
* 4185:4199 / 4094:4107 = 2.30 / 32.6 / 28.9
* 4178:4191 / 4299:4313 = 2.38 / 36.1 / 30.1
